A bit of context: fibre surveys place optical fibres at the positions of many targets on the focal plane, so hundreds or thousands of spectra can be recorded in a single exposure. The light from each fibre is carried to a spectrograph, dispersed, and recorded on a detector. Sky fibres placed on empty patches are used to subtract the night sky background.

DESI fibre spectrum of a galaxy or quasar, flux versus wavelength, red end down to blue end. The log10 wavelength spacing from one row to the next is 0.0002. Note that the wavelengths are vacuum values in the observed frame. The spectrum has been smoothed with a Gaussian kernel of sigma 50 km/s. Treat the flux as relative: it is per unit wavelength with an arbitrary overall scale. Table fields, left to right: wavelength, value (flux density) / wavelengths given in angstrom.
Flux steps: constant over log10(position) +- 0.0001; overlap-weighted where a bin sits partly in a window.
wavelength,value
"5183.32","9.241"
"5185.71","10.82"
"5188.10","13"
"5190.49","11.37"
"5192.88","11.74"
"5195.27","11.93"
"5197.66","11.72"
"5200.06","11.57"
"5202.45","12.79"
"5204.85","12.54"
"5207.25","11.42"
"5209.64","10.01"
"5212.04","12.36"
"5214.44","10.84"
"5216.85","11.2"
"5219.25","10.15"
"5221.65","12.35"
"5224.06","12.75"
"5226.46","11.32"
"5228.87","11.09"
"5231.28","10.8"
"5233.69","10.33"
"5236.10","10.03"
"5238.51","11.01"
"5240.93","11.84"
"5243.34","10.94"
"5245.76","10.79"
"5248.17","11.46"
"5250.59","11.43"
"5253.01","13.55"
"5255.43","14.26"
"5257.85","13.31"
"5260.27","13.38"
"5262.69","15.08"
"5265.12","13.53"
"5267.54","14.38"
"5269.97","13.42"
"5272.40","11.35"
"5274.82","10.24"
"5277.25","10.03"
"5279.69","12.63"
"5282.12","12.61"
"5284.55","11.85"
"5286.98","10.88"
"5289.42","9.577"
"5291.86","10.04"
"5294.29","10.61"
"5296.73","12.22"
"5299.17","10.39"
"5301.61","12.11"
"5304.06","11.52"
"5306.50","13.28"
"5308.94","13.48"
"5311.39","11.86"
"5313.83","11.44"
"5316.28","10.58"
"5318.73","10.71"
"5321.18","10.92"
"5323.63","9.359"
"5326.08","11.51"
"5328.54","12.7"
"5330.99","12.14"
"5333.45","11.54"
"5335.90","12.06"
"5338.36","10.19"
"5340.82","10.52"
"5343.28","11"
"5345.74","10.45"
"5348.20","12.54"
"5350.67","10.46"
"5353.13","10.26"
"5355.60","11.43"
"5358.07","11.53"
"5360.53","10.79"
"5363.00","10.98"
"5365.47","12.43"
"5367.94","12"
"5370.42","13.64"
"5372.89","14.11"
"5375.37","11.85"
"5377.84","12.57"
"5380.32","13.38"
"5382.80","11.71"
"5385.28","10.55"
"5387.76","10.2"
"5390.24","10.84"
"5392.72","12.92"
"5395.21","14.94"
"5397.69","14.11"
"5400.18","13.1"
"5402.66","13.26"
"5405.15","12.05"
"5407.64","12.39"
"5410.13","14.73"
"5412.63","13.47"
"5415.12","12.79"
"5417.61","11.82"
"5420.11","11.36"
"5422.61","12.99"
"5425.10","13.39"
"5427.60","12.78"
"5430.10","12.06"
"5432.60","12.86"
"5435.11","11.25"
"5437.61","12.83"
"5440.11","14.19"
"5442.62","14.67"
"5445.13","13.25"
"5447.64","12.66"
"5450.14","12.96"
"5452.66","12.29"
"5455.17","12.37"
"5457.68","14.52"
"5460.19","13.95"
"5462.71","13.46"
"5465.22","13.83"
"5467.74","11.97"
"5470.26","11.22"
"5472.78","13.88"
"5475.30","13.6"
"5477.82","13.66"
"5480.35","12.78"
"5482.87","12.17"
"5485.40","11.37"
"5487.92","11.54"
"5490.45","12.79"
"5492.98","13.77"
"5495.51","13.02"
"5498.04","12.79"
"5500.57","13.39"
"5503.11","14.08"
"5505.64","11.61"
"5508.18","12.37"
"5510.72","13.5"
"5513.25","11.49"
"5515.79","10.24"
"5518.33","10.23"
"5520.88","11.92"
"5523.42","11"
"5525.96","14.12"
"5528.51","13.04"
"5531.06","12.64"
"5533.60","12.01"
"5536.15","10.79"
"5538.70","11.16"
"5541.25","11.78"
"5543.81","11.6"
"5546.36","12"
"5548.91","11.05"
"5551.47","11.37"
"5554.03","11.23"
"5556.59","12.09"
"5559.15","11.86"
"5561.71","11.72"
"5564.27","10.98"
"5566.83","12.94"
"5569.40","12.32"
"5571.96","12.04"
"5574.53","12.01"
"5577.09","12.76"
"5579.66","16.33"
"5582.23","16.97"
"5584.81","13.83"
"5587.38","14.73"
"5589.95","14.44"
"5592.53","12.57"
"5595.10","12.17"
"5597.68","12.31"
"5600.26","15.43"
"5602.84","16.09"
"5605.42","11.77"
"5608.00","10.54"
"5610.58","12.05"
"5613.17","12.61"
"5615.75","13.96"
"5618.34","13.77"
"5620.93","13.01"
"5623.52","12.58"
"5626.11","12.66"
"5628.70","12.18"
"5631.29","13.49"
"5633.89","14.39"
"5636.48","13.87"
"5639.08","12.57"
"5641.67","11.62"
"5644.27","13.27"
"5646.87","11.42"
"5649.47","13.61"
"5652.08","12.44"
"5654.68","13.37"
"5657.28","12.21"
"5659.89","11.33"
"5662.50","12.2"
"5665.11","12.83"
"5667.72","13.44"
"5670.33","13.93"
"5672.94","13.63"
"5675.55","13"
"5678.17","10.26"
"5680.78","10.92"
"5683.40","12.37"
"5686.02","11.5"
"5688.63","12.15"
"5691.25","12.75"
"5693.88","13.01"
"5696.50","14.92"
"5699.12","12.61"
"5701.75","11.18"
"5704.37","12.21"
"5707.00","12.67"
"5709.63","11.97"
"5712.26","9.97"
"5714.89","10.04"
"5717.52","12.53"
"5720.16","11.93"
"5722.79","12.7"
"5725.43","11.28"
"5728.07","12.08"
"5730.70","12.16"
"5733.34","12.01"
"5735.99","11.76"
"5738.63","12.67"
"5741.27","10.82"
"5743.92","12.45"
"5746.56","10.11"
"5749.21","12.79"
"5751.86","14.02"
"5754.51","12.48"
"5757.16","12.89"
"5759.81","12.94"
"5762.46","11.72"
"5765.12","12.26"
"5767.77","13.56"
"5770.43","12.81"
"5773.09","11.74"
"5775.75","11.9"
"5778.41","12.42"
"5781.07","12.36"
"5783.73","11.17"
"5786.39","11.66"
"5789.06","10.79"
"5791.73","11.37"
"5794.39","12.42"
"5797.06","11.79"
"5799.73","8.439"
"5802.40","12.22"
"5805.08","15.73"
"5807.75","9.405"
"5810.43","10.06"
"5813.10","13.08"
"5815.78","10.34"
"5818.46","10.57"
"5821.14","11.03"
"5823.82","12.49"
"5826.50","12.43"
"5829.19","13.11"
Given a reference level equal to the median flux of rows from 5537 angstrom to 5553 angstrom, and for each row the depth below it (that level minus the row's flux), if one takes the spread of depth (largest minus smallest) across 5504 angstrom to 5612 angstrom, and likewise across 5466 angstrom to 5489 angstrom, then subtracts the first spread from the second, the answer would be -4.1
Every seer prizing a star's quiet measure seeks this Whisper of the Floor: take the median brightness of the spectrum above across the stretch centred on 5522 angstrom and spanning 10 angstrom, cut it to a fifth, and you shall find 2.29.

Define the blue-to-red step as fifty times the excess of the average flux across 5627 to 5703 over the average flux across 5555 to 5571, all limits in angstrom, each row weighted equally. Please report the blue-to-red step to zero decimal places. 33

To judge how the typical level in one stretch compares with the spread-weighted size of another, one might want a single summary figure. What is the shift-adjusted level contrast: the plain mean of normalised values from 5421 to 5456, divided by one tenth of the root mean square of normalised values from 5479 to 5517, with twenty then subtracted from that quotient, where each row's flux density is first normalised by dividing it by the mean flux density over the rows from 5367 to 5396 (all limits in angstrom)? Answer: -9.7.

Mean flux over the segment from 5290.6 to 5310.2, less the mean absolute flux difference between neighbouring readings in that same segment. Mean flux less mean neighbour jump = 10.5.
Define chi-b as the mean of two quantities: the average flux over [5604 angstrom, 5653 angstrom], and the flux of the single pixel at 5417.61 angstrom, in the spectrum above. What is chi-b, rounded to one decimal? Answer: 12.3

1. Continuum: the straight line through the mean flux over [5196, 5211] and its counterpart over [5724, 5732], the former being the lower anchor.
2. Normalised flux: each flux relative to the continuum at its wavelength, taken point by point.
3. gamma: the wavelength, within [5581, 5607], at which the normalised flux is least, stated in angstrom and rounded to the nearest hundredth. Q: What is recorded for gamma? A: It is 5605.42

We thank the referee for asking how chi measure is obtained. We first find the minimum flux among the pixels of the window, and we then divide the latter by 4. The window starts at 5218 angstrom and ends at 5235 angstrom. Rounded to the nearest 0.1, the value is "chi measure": 2.5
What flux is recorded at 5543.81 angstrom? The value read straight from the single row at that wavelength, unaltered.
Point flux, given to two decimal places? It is 11.60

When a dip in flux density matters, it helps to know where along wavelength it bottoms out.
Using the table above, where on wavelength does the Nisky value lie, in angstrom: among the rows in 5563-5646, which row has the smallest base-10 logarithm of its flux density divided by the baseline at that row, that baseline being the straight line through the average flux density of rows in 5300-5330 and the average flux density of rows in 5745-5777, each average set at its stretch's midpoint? 5608.00 angstrom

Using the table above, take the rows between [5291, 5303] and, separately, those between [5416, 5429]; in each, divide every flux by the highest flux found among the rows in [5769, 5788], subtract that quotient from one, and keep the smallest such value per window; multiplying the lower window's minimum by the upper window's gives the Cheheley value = -0.002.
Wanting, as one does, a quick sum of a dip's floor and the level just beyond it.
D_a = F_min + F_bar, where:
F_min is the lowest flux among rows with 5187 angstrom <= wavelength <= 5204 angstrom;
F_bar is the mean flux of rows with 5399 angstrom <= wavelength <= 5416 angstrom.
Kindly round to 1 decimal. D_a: 24.5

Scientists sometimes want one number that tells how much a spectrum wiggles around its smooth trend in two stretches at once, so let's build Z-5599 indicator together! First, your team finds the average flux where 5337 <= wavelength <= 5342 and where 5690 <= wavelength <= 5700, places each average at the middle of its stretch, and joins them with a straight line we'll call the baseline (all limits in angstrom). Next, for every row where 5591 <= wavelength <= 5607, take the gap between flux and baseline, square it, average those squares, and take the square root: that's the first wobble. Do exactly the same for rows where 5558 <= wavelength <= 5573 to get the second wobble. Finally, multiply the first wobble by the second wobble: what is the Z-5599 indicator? 1.2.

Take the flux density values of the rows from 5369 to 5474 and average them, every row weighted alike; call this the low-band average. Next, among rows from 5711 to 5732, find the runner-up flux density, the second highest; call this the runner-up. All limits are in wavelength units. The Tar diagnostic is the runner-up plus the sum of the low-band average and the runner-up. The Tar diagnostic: 37.9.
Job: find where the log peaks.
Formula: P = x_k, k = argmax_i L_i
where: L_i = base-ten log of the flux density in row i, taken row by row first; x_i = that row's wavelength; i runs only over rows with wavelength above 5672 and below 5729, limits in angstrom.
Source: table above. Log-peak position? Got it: 5696.50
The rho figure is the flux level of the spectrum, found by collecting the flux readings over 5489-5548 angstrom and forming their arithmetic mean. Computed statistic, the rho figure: 12.2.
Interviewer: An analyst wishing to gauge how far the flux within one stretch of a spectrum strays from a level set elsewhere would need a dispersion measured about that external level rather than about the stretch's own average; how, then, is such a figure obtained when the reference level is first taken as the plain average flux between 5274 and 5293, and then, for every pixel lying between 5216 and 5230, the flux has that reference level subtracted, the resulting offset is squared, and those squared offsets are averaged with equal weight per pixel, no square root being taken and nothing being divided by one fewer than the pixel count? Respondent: 1.0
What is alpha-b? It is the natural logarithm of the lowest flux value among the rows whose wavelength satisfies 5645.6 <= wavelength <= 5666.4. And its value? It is 2.43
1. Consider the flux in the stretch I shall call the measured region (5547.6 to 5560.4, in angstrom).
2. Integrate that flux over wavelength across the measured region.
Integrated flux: 147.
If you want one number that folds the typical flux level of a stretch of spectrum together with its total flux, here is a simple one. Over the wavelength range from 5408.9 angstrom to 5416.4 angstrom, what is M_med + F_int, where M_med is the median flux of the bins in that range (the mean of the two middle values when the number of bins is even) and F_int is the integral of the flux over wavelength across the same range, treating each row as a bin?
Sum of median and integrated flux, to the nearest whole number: 116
